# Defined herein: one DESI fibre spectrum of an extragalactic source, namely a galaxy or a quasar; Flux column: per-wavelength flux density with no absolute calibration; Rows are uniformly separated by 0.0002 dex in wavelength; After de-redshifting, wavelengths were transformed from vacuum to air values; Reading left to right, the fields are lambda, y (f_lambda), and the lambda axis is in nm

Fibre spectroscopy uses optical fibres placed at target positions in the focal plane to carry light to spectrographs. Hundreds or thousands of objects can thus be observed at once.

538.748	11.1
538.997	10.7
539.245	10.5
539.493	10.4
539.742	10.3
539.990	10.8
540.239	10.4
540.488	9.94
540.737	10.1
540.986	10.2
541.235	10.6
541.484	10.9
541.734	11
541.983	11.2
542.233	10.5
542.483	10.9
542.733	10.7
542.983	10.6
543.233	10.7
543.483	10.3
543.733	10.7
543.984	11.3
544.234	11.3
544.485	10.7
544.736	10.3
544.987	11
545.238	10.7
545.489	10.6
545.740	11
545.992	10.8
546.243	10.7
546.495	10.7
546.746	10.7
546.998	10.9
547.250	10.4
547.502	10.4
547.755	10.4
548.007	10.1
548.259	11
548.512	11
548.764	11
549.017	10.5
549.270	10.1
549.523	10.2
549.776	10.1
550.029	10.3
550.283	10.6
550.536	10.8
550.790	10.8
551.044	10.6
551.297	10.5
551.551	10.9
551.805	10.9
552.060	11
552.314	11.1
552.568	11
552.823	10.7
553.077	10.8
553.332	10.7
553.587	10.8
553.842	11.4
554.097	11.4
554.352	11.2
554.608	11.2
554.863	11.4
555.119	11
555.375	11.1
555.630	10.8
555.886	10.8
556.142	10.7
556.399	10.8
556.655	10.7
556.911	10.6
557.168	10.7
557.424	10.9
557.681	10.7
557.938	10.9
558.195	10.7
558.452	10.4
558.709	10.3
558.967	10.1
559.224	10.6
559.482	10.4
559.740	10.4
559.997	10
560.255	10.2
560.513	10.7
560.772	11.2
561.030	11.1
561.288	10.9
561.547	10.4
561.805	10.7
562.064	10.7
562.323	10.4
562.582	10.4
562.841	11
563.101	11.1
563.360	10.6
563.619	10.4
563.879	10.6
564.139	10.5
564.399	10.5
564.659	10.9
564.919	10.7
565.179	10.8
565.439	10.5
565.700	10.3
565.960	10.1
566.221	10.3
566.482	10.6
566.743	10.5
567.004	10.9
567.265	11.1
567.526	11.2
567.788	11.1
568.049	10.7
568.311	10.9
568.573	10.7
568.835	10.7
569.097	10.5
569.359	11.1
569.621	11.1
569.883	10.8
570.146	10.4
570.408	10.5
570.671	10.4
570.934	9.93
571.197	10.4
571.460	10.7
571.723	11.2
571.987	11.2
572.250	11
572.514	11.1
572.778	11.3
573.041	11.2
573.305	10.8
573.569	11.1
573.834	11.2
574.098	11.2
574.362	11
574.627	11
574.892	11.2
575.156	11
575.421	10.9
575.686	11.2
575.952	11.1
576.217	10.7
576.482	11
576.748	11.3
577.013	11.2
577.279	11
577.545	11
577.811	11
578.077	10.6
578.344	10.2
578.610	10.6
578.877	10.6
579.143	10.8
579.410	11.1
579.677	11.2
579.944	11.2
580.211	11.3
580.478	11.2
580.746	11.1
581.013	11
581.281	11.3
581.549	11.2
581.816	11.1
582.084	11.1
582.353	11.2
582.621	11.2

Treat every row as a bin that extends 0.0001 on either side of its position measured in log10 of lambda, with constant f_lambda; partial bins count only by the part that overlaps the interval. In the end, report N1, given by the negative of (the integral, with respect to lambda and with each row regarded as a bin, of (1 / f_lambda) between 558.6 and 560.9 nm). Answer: -0.221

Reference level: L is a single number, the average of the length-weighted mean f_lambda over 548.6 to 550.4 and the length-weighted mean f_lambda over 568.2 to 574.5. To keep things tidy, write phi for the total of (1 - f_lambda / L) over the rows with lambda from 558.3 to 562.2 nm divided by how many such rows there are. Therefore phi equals 0.009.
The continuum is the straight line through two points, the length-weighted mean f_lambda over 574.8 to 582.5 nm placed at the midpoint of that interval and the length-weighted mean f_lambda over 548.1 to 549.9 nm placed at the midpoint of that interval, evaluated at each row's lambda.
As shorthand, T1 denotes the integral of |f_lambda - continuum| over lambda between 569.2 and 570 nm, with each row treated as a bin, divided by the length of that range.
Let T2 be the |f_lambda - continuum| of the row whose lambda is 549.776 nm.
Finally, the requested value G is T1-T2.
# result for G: -0.28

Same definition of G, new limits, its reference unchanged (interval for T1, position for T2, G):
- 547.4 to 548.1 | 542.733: -0.02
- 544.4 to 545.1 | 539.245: 0.21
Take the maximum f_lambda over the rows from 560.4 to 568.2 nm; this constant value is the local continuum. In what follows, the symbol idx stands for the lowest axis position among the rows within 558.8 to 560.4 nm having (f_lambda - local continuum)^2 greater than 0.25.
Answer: 558.967 nm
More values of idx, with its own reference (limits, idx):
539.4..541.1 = 539.493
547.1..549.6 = 547.250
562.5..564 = 562.582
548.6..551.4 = 549.017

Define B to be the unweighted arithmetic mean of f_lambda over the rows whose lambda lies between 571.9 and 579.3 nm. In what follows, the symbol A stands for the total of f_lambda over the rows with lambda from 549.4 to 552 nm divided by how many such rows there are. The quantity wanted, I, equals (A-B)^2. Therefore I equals 0.170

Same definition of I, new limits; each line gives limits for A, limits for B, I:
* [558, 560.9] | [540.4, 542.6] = 0.019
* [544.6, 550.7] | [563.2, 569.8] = 0.009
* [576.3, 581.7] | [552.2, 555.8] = 0.002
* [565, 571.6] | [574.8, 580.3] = 0.098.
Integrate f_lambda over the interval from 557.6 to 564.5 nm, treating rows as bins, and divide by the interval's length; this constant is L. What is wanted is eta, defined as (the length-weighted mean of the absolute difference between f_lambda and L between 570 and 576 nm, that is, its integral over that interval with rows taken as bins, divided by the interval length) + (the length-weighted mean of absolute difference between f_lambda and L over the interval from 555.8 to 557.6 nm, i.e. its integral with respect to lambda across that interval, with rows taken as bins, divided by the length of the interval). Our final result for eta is 0.59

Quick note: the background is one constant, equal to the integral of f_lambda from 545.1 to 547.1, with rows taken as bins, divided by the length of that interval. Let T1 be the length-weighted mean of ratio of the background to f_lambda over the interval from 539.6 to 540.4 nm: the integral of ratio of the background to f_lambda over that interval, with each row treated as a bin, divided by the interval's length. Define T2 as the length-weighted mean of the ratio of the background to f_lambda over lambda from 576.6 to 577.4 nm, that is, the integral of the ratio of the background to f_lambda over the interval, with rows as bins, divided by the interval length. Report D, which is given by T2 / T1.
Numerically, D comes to 0.94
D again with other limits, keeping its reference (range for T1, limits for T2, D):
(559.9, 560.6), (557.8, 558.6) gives 0.97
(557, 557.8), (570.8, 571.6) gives 1.04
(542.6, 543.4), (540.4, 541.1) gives 1.06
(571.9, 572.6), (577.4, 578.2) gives 1.02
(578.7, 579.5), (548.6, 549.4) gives 1.03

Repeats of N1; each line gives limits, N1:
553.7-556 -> -0.206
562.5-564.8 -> -0.216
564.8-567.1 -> -0.219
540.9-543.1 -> -0.205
